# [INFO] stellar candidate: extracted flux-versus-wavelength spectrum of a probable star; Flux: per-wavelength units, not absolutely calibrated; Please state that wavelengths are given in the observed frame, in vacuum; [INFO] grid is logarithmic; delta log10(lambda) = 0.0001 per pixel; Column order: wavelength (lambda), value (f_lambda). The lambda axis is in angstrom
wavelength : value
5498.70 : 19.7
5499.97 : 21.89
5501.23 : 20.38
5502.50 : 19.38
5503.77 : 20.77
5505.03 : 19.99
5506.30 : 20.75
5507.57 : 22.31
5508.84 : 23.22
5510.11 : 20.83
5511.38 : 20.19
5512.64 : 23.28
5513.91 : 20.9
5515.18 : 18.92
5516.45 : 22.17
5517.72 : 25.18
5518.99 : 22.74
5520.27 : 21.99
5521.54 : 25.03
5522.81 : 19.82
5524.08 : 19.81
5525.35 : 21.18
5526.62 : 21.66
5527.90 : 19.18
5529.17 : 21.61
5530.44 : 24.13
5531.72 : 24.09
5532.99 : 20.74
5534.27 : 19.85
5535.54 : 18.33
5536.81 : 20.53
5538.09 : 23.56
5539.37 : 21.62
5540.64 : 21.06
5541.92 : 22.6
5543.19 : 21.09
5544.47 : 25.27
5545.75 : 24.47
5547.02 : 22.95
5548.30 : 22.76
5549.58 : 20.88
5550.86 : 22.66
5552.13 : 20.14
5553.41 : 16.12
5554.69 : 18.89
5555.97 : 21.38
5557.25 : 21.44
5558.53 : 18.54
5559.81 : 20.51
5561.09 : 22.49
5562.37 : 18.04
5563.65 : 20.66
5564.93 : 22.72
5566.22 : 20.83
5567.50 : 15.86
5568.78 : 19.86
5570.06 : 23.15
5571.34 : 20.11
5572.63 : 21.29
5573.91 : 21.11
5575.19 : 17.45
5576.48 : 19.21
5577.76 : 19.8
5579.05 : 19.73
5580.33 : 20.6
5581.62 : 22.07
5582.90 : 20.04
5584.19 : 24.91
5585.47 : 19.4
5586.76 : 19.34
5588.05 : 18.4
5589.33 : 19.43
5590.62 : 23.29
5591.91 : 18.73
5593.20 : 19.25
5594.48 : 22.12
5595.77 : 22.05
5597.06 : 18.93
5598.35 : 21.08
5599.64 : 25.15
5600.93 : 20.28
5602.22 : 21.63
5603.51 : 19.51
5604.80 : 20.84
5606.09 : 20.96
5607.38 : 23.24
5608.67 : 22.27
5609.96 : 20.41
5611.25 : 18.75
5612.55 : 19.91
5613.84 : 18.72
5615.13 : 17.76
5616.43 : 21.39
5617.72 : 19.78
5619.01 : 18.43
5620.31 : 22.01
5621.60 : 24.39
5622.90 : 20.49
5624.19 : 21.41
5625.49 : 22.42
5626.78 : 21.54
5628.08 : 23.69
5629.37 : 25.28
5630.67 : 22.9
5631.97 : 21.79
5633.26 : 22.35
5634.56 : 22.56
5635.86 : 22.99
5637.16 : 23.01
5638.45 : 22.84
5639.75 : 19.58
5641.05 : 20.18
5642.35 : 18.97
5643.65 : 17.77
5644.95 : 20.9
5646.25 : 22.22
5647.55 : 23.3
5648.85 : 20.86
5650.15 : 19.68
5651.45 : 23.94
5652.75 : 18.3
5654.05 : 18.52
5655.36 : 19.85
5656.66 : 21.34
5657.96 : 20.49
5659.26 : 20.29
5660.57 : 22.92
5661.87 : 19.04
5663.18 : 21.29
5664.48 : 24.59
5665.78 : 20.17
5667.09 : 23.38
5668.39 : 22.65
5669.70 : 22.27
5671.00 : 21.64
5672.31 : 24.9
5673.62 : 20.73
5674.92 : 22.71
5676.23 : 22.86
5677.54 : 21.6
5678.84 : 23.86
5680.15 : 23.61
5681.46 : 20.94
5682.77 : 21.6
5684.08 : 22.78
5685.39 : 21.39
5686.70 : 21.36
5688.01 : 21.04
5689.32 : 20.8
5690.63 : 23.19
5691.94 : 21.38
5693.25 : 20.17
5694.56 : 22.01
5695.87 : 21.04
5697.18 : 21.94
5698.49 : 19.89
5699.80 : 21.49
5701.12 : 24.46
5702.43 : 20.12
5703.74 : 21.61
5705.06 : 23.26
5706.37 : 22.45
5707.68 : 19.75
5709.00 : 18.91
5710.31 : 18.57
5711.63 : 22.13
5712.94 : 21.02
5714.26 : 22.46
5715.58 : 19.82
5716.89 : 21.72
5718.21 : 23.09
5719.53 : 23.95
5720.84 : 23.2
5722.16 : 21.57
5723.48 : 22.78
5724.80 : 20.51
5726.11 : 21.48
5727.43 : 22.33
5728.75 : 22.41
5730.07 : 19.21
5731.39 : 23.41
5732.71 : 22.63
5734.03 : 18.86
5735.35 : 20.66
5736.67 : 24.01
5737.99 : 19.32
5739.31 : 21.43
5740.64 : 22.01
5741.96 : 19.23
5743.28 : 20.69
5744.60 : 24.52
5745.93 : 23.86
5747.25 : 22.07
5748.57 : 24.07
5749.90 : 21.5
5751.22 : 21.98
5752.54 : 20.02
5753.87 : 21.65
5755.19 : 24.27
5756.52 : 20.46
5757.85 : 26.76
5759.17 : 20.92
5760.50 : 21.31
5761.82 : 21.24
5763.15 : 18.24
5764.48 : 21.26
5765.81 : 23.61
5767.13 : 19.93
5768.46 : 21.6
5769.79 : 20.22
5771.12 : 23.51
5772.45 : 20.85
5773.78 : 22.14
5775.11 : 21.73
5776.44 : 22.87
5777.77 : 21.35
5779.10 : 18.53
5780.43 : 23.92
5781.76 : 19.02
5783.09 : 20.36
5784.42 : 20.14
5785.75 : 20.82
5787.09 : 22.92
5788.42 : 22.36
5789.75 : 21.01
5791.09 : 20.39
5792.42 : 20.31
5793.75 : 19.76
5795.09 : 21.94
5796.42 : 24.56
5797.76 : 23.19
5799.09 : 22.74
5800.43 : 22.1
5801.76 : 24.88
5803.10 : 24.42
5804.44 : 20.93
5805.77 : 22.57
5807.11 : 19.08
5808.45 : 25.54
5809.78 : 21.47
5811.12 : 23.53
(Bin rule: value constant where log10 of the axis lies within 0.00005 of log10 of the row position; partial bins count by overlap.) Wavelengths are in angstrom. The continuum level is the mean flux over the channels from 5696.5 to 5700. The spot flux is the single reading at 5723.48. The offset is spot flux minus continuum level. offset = 2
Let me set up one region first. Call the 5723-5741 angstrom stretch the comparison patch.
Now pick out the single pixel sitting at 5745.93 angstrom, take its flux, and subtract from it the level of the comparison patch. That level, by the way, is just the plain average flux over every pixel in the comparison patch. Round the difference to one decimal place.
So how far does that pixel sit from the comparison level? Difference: 2.4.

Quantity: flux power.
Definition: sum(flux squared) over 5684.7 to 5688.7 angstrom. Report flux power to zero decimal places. 1356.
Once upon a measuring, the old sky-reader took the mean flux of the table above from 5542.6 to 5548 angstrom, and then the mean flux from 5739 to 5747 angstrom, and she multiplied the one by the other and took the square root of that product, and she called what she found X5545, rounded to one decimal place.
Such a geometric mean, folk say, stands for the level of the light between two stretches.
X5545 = 22.7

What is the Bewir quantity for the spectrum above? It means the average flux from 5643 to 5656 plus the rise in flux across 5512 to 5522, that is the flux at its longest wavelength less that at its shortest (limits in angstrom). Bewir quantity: 22.3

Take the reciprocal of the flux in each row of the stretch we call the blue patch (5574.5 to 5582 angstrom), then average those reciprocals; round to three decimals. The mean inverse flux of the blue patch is 0.051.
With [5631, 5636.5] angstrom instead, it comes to 0.045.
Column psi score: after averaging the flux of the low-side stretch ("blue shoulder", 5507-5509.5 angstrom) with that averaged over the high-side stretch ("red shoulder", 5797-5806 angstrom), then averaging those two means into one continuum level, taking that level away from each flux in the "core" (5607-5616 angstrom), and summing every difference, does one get -19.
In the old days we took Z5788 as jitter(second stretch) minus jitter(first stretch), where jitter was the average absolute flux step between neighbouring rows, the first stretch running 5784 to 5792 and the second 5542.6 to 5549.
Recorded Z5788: 0.61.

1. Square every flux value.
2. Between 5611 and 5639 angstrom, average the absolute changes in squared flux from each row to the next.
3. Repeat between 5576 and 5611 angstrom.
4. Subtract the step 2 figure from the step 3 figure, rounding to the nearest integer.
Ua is 25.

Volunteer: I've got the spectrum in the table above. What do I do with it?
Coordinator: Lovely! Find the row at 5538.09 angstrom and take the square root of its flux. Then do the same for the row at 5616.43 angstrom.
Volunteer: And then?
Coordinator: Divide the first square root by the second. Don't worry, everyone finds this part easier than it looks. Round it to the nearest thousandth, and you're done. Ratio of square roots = 1.049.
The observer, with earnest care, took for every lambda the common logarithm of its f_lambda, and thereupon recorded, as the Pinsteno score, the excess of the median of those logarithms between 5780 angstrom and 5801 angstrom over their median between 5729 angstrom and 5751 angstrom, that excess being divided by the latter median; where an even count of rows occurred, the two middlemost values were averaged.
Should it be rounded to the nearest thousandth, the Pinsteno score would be -0.004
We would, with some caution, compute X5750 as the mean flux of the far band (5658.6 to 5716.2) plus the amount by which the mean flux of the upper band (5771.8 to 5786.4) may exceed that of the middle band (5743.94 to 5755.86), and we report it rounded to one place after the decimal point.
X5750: 20.1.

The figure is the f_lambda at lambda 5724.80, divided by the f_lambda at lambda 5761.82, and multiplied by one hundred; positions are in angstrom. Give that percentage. 97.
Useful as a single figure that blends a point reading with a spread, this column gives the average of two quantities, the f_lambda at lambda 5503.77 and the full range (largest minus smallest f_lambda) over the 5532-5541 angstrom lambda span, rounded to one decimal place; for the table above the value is 13.0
